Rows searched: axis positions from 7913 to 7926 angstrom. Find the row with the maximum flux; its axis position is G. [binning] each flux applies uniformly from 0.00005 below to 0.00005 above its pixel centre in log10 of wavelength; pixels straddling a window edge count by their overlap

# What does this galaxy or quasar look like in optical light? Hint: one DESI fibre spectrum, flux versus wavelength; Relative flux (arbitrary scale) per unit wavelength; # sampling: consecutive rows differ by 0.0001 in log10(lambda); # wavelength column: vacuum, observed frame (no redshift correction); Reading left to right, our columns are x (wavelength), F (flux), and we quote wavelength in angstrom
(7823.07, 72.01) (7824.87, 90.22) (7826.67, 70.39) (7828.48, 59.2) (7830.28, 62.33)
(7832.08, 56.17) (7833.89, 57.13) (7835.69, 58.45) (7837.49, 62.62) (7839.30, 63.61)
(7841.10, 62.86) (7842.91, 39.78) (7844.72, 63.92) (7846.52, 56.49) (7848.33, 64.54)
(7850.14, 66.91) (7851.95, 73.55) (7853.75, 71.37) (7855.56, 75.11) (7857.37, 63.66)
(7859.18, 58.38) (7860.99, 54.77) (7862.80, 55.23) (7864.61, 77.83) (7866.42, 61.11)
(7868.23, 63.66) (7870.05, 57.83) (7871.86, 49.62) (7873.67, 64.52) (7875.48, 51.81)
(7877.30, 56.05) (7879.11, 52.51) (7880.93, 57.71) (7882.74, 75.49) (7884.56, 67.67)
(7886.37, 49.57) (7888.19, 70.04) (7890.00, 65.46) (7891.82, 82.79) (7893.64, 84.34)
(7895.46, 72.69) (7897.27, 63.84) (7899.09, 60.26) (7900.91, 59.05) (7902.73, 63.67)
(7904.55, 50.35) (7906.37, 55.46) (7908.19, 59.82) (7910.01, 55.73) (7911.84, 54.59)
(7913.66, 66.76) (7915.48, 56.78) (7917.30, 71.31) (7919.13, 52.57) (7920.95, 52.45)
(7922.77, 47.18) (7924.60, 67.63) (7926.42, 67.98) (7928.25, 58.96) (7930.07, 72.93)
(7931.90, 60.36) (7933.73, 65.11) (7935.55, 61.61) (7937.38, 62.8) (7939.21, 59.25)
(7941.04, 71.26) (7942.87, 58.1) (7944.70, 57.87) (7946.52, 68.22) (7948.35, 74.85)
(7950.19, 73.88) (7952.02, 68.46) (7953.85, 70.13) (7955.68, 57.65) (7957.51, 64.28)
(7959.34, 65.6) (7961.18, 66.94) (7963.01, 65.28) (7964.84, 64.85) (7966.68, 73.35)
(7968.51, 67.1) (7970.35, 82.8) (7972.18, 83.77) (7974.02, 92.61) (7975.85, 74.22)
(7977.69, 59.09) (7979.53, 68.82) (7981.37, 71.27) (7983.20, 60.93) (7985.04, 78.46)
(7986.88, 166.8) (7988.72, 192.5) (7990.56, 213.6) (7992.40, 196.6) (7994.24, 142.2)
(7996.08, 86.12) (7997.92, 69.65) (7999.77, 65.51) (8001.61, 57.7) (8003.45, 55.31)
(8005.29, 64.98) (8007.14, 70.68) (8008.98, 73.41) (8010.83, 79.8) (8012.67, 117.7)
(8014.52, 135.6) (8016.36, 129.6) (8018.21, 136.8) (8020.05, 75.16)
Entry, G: 7917.30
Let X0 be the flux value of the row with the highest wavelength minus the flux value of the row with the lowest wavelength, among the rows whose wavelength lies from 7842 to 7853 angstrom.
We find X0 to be 34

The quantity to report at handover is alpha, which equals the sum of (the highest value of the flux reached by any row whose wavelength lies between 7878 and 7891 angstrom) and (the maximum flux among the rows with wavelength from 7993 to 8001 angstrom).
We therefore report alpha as 218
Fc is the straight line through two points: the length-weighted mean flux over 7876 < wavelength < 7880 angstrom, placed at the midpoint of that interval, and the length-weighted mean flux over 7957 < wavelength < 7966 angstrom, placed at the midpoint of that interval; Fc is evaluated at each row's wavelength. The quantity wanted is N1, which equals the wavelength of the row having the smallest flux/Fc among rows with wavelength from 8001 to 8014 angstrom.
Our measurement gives 8003.45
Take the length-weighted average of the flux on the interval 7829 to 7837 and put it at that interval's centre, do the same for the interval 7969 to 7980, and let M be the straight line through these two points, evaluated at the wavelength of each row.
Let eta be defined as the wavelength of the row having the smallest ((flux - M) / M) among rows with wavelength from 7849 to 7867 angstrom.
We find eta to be 7860.99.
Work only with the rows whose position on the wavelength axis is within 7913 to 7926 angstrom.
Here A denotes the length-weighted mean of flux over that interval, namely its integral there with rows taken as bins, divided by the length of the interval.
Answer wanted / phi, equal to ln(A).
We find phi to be 4.09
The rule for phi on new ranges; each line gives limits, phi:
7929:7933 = 4.19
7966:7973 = 4.34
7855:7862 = 4.13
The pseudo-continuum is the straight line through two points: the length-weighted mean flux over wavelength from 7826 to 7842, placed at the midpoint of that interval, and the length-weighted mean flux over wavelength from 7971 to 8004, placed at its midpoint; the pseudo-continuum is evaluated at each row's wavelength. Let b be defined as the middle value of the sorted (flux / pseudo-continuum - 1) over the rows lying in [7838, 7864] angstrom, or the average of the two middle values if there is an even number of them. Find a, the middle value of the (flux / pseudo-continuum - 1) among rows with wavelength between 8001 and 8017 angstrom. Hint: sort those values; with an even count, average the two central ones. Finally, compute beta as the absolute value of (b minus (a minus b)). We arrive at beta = 0.31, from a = -0.32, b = -0.01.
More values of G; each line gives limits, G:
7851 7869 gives 7864.61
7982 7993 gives 7990.56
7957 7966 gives 7961.18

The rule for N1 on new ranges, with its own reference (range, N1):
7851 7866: 7860.99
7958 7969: 7964.84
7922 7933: 7922.77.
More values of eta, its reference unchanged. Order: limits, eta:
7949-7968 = 7955.68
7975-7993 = 7977.69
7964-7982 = 7977.69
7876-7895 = 7886.37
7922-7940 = 7922.77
